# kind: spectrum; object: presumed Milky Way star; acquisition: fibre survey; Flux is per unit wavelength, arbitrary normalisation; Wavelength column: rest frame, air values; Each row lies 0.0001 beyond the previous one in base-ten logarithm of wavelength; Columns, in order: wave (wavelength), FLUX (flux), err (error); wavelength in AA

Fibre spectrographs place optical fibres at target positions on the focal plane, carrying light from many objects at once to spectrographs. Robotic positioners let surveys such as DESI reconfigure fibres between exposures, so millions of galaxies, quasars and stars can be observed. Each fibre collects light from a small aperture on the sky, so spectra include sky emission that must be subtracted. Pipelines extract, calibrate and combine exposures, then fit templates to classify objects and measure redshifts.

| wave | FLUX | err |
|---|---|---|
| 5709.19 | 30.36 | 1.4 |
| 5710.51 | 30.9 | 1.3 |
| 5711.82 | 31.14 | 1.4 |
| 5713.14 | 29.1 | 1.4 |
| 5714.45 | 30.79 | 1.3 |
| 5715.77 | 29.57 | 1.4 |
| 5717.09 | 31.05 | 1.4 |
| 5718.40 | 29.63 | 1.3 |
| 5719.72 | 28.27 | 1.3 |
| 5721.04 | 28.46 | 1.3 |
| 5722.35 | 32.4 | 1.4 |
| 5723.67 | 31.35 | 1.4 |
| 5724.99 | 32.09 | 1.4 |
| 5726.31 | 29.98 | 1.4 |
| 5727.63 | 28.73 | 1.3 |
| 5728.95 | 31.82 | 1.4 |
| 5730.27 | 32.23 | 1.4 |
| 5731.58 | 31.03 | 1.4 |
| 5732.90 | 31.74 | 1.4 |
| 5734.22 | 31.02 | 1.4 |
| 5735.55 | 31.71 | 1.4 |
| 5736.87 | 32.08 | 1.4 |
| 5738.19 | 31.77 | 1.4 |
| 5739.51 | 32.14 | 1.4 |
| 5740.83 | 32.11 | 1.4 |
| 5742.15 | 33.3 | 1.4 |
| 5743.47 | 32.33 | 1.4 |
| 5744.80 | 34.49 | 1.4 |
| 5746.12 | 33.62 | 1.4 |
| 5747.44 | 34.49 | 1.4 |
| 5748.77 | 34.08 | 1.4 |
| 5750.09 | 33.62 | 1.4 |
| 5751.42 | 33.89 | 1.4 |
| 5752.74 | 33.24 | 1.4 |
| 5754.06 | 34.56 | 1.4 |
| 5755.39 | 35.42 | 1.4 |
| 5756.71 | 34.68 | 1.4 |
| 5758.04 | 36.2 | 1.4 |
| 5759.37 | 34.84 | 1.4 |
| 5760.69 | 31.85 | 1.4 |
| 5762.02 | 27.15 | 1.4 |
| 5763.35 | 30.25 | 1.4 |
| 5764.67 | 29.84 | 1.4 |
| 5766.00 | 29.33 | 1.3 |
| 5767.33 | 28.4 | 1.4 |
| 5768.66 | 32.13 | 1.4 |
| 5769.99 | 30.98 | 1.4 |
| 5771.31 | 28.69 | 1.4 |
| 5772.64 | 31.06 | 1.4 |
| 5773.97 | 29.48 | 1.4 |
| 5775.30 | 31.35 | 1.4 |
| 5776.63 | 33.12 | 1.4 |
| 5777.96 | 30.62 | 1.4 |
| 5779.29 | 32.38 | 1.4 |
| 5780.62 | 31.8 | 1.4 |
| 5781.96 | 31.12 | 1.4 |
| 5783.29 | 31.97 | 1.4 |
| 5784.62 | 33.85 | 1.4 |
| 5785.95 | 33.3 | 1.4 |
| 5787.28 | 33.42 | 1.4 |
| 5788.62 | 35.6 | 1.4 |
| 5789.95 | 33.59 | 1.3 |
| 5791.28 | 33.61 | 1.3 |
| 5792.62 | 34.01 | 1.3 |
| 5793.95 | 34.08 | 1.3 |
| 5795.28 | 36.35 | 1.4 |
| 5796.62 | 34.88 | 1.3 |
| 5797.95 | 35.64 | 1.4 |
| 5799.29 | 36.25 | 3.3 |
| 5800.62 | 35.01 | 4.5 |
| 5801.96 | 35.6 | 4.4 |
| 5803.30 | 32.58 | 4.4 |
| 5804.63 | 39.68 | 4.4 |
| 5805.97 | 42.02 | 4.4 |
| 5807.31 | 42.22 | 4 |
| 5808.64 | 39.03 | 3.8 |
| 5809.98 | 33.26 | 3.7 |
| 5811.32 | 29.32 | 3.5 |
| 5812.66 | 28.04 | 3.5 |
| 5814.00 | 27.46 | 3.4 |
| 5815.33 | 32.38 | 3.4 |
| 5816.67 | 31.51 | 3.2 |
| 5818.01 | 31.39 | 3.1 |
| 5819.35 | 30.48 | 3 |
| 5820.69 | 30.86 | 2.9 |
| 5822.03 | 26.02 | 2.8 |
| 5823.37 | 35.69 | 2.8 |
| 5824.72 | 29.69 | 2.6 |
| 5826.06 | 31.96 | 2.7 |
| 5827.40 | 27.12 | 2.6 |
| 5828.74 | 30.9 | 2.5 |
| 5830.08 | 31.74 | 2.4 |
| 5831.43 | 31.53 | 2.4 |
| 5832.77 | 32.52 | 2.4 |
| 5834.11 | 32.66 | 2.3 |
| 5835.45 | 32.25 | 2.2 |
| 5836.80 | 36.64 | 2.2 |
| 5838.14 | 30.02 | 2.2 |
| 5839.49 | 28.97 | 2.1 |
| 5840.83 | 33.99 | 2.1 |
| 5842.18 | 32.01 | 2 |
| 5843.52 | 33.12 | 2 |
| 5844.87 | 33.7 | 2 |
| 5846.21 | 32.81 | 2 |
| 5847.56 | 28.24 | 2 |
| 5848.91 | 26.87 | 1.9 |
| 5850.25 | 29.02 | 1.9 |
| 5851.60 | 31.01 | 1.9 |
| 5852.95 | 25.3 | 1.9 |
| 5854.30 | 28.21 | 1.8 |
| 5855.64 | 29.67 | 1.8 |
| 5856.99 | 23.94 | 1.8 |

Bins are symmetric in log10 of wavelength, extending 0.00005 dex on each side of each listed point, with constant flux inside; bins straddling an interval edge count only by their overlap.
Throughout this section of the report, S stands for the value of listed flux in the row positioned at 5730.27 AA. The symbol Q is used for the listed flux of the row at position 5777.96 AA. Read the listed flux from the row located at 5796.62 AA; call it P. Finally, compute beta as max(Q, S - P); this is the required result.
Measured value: 30.6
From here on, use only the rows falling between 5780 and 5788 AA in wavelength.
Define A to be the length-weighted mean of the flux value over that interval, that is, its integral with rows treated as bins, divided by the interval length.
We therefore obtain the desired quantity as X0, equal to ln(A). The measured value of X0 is 3.48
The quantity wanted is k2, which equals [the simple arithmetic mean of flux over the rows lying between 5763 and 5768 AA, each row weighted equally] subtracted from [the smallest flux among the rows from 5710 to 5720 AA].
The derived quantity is -1.2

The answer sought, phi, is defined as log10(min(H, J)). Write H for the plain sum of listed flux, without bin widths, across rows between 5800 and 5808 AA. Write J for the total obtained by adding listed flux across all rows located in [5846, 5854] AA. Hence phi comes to 2.24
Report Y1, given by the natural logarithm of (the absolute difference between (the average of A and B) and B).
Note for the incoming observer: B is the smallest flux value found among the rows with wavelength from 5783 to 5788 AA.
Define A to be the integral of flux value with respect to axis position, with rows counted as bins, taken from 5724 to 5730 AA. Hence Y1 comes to 4.335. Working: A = 185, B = 31.97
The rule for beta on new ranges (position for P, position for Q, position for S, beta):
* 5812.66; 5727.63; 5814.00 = 28.7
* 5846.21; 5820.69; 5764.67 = 30.9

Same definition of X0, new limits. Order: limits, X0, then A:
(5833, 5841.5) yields 3.48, 32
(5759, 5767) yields 3.41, 30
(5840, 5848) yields 3.48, 32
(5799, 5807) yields 3.61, 37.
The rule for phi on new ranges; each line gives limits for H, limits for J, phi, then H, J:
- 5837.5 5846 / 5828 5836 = 2.28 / 192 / 192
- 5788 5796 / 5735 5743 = 2.29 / 207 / 193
